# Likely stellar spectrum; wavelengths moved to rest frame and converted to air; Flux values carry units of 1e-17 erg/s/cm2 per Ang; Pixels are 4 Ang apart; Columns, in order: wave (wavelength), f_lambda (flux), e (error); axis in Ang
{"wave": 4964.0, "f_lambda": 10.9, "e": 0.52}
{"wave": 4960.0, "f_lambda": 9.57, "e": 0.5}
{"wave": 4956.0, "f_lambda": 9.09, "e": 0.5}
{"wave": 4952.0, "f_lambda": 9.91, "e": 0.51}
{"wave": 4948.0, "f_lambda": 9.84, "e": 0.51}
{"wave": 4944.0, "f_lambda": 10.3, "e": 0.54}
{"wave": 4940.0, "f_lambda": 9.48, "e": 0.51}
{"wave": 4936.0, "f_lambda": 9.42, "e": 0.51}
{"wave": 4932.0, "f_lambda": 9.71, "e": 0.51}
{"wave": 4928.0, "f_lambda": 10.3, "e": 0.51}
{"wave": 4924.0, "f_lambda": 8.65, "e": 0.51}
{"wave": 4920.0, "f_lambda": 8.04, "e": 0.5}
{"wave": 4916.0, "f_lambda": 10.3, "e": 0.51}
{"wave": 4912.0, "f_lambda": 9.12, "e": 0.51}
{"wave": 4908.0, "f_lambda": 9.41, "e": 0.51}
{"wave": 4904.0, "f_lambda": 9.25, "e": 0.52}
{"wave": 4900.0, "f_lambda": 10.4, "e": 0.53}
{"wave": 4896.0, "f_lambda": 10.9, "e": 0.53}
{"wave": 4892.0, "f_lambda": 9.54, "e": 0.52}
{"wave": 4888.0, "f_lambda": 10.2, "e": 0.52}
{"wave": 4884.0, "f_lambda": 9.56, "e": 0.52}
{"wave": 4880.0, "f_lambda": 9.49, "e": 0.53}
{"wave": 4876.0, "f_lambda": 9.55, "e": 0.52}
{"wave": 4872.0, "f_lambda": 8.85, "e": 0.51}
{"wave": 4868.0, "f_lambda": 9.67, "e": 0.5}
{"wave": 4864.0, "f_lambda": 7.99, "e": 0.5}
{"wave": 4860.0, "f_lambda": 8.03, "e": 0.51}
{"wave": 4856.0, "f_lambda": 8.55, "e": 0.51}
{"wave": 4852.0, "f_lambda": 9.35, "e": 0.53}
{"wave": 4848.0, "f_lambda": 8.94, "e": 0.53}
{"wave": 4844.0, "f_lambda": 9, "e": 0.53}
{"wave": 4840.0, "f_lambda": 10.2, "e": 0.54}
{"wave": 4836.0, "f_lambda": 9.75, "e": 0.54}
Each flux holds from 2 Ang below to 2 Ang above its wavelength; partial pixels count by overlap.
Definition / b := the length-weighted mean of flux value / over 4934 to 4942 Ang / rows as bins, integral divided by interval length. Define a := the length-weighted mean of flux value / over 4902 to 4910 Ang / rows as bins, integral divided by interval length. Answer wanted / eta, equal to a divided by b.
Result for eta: 0.99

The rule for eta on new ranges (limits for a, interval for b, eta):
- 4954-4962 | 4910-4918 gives 0.96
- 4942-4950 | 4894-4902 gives 0.95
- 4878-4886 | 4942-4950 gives 0.95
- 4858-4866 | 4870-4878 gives 0.87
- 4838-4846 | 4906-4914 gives 1.04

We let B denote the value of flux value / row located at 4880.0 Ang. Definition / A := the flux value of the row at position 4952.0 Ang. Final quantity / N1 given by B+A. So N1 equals 19.4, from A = 9.91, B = 9.49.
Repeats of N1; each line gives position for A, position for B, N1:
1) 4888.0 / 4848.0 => 19.1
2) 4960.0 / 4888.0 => 19.8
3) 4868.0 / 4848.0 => 18.6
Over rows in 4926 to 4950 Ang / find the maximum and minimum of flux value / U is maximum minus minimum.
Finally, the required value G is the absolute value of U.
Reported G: 0.9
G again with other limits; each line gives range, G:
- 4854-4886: 1.7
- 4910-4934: 2.3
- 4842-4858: 0.8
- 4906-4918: 1.2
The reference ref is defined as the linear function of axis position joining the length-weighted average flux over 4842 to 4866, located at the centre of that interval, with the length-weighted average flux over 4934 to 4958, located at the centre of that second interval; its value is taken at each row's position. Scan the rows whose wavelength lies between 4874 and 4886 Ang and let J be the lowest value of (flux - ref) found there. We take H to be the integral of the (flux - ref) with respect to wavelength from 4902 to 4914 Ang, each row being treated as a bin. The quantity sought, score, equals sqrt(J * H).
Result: 0.28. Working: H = 0.1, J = 0.6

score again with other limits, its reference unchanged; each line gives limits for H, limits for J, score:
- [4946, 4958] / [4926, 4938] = 0.46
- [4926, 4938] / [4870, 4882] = 0.13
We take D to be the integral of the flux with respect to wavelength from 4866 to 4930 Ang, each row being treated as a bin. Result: 613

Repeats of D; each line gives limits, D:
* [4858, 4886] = 253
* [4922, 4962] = 385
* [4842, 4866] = 207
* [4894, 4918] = 238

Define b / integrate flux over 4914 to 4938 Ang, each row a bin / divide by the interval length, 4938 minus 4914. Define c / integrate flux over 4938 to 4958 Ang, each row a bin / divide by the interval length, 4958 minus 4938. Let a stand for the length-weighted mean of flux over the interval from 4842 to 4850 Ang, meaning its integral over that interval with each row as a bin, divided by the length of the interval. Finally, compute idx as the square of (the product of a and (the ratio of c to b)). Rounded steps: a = 9.0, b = 9.4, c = 9.7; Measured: 86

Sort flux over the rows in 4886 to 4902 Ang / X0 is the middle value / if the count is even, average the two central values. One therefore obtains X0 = 10.30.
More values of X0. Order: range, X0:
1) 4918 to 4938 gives 9.42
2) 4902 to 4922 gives 9.25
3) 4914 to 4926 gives 8.65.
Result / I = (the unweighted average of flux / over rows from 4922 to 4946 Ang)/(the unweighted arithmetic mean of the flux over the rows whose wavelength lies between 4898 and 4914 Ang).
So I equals 1.01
